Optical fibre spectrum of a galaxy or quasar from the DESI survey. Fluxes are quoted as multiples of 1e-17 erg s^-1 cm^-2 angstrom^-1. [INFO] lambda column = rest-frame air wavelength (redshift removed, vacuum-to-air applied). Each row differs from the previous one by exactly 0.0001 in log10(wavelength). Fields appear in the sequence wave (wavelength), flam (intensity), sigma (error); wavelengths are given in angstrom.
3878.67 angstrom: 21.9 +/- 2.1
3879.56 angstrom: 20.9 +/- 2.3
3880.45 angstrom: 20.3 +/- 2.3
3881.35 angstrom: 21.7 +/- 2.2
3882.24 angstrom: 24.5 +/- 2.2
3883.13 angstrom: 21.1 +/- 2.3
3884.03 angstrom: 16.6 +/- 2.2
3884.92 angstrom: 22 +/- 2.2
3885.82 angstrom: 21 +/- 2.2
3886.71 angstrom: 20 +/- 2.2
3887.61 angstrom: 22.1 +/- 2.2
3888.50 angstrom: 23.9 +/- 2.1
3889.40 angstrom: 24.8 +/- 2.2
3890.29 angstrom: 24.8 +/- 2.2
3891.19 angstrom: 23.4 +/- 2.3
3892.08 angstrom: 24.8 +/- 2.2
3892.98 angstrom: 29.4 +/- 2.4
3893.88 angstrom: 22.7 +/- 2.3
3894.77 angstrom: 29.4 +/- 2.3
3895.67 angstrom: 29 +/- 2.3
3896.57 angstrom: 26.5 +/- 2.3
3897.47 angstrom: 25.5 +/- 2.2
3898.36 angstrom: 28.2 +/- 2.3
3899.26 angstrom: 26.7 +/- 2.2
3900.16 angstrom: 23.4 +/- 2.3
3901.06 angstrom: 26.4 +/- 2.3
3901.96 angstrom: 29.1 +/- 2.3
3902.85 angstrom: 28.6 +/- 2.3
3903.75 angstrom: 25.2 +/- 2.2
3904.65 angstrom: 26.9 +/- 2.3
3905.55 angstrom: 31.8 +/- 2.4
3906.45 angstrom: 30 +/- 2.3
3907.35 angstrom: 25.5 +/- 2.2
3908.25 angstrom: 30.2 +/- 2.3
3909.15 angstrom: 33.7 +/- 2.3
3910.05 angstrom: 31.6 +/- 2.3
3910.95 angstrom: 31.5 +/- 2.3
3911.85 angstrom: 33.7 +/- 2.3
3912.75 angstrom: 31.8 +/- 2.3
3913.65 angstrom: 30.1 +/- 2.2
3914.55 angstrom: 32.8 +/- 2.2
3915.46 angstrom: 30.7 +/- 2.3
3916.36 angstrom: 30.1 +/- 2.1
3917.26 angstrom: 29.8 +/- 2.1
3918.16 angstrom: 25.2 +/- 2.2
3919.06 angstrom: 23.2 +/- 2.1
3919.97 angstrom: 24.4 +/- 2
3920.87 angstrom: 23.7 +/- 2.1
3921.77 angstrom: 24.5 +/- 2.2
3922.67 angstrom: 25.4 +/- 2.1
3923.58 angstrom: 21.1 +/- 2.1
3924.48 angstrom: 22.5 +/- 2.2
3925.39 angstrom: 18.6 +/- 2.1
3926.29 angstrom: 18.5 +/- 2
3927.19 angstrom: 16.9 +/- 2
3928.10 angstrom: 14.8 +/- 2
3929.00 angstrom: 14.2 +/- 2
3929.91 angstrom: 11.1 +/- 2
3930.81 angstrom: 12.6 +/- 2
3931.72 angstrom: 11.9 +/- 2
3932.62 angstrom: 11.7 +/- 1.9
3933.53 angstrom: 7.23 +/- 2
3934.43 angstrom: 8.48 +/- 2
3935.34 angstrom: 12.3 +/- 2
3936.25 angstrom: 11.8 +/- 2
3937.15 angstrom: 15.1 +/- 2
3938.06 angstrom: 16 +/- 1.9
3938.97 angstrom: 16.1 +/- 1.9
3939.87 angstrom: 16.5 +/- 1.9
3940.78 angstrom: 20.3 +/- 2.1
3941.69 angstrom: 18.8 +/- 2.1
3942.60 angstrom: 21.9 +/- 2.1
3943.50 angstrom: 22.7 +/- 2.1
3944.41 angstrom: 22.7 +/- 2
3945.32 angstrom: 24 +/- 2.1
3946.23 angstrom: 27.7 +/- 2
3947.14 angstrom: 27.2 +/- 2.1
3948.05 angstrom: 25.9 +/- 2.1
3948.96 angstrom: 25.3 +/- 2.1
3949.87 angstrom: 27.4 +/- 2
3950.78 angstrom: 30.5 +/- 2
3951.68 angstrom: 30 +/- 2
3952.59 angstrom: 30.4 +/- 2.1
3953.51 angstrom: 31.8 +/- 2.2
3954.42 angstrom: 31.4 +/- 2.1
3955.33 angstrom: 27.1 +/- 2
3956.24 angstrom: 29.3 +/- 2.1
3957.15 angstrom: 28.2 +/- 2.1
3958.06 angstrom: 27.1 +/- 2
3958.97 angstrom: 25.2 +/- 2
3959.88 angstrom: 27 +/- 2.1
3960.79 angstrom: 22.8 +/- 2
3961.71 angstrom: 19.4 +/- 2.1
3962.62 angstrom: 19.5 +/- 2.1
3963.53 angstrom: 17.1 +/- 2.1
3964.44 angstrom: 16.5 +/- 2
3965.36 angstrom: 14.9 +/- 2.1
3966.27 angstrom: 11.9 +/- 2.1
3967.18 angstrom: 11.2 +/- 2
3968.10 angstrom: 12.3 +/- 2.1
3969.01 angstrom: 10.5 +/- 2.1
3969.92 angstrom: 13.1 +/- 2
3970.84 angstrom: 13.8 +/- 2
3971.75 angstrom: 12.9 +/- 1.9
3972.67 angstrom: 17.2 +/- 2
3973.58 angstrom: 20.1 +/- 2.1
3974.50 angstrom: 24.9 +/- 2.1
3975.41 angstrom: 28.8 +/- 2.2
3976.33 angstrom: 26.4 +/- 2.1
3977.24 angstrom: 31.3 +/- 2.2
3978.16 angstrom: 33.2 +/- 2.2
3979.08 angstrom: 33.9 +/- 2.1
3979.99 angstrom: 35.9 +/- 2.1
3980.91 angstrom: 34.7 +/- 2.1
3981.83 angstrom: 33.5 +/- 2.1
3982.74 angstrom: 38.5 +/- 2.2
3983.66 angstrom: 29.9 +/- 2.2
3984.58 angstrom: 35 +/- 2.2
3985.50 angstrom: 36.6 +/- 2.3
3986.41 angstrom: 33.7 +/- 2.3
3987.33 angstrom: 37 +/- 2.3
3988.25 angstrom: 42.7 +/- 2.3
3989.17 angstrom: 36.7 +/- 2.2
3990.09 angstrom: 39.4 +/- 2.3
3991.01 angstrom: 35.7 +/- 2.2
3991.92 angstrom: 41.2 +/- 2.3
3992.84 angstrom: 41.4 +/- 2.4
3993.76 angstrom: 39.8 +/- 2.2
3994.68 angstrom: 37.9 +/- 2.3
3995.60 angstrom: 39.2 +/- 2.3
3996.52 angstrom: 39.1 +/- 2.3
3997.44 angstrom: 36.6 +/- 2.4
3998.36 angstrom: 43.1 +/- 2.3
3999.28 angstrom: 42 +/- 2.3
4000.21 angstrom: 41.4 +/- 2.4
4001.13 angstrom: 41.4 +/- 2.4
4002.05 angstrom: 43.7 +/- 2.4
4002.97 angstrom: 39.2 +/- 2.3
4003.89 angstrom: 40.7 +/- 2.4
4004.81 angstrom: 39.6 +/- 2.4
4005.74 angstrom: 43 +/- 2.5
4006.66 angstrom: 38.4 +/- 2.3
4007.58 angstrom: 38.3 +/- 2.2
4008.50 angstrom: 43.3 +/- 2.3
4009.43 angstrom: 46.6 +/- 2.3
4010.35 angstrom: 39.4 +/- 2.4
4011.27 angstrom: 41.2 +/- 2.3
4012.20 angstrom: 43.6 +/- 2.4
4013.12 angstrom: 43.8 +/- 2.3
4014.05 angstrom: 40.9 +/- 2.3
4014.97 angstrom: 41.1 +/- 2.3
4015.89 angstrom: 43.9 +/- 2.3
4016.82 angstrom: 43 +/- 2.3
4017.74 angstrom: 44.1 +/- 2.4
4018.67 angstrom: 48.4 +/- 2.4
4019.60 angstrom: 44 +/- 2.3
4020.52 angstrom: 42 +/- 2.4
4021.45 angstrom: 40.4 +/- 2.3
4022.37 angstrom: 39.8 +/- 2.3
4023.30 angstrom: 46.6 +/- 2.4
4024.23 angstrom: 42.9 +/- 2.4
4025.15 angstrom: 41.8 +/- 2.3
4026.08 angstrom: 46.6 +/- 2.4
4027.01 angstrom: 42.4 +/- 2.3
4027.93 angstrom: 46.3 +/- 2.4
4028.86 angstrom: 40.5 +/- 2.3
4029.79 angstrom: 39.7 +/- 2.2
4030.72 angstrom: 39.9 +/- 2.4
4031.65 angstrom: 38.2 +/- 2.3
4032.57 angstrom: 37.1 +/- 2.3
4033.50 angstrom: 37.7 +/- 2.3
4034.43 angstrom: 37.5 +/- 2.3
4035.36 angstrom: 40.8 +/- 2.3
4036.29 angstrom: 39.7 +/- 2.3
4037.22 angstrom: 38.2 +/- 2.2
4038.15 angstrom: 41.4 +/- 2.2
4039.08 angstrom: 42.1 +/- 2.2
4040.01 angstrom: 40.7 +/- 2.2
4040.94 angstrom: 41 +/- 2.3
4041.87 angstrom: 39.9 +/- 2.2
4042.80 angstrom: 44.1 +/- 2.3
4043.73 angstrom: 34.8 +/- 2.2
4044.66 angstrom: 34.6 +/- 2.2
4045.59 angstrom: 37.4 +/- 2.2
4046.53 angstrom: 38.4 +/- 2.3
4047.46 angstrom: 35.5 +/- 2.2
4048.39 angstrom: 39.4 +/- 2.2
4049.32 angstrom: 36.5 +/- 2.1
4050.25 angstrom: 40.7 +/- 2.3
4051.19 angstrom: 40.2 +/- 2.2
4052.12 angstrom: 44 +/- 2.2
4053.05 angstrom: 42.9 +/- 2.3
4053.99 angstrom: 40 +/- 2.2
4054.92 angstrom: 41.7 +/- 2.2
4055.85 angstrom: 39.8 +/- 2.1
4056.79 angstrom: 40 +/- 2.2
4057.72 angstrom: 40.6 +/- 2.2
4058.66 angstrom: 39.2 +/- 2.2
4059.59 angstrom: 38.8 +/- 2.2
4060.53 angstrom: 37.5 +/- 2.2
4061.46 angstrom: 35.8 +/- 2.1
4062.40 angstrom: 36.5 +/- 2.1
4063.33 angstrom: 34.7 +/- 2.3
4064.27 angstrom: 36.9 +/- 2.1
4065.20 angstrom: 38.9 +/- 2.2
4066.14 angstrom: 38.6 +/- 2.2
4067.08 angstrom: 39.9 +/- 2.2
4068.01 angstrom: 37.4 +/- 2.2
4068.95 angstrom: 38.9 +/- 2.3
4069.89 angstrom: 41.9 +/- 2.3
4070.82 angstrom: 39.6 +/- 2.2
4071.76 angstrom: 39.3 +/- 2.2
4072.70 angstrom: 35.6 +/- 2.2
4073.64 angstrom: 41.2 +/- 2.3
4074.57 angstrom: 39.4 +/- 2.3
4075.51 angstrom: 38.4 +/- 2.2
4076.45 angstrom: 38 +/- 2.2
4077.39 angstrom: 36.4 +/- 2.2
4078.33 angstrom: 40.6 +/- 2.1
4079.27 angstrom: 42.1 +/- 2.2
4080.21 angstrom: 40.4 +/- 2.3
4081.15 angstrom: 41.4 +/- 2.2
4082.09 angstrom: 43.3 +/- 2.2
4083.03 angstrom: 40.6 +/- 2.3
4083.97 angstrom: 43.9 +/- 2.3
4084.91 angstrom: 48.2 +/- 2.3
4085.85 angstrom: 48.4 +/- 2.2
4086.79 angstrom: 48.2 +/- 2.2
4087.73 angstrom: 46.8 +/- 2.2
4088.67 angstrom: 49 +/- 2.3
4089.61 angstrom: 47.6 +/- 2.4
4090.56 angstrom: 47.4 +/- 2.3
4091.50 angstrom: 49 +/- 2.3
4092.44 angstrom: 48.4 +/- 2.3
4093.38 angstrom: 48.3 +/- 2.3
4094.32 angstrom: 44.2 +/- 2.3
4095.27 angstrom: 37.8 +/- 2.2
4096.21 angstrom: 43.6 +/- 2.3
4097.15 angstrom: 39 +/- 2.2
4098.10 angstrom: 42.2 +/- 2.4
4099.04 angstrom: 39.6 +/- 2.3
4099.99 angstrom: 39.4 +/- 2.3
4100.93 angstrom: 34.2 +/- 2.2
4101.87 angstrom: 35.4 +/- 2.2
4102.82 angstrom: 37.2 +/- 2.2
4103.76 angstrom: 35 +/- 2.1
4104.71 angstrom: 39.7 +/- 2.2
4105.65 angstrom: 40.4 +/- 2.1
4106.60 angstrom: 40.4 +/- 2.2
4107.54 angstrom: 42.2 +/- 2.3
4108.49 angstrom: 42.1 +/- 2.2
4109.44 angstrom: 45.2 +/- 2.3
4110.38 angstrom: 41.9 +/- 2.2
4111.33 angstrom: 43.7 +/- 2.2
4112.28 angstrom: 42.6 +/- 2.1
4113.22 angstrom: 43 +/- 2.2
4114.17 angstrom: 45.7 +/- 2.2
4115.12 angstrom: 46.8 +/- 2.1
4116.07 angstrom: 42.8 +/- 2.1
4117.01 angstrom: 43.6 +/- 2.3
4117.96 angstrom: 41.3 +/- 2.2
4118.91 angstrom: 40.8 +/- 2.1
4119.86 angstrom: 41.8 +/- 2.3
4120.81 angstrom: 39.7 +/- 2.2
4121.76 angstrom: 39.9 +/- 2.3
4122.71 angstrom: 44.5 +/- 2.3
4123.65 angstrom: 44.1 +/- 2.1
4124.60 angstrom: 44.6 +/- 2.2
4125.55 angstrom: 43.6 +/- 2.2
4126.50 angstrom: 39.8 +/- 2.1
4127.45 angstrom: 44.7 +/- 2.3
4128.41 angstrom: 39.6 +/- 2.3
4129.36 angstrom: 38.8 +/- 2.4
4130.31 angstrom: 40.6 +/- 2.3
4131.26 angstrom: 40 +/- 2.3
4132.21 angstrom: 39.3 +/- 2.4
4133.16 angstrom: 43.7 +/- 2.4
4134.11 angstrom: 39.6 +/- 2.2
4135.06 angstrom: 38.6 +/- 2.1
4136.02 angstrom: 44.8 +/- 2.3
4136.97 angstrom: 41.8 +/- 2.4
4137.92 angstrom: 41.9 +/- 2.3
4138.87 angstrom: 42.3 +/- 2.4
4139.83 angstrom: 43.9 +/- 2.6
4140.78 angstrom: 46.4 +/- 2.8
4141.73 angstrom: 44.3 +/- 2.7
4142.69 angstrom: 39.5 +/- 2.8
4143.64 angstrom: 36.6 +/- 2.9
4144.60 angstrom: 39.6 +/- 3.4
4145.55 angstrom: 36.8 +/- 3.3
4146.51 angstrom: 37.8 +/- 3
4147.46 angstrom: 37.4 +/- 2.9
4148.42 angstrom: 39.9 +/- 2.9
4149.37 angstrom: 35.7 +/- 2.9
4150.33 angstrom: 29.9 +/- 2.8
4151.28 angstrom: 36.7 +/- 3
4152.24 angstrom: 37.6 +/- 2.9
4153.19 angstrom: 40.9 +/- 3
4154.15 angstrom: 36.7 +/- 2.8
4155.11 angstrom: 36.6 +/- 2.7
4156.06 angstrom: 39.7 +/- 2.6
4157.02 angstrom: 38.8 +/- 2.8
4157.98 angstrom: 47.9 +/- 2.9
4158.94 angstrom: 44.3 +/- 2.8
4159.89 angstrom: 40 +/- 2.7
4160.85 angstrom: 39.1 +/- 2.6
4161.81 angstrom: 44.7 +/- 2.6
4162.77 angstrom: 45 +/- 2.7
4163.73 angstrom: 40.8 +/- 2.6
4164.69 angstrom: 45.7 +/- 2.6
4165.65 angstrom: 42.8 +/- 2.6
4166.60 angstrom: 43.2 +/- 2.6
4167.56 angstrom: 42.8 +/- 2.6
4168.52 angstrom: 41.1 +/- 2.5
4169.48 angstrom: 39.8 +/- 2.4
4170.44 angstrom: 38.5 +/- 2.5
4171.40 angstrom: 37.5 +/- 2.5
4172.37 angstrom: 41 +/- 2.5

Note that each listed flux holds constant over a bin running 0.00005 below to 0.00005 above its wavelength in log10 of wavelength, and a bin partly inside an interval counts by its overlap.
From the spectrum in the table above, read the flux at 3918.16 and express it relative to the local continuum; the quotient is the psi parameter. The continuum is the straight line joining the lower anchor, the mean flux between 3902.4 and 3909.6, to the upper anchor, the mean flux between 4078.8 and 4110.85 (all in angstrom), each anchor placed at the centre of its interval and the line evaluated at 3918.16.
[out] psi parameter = 0.84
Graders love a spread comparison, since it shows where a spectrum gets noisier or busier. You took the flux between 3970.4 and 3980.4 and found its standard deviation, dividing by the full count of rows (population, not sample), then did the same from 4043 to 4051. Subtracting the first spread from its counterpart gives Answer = -5.8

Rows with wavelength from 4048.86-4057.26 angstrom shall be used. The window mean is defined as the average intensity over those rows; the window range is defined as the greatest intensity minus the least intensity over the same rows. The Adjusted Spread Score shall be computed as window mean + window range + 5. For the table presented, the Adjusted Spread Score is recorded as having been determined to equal 53.1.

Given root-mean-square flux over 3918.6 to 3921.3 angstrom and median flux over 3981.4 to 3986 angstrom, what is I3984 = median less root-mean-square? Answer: 11.2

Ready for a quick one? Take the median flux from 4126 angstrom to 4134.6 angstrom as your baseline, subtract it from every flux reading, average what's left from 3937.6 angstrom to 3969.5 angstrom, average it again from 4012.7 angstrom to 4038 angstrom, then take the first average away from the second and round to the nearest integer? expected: 19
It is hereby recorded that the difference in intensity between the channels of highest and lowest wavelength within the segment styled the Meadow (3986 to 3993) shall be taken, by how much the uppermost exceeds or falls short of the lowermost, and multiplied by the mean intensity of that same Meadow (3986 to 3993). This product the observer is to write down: 296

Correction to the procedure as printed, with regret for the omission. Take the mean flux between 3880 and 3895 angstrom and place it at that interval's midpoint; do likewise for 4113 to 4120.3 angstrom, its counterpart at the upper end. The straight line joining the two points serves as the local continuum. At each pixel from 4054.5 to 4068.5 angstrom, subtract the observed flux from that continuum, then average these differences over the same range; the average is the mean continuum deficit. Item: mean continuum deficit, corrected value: 0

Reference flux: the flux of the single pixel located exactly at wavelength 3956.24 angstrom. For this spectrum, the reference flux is 29.3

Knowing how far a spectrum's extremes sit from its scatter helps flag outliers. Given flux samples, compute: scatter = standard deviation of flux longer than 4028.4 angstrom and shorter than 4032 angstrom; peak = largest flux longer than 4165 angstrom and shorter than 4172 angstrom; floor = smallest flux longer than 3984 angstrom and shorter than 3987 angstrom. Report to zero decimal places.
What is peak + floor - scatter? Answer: 76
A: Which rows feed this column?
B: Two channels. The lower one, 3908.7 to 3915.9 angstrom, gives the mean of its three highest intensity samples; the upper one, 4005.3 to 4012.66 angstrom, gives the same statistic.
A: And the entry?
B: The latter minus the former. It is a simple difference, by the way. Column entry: 11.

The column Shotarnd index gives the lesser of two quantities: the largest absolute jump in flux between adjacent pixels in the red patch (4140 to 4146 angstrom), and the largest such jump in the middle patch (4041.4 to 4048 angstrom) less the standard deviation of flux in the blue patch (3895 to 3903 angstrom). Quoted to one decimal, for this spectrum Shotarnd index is 4.8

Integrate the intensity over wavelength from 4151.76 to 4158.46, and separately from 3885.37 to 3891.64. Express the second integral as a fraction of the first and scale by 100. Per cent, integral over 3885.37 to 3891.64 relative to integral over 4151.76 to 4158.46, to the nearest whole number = 54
